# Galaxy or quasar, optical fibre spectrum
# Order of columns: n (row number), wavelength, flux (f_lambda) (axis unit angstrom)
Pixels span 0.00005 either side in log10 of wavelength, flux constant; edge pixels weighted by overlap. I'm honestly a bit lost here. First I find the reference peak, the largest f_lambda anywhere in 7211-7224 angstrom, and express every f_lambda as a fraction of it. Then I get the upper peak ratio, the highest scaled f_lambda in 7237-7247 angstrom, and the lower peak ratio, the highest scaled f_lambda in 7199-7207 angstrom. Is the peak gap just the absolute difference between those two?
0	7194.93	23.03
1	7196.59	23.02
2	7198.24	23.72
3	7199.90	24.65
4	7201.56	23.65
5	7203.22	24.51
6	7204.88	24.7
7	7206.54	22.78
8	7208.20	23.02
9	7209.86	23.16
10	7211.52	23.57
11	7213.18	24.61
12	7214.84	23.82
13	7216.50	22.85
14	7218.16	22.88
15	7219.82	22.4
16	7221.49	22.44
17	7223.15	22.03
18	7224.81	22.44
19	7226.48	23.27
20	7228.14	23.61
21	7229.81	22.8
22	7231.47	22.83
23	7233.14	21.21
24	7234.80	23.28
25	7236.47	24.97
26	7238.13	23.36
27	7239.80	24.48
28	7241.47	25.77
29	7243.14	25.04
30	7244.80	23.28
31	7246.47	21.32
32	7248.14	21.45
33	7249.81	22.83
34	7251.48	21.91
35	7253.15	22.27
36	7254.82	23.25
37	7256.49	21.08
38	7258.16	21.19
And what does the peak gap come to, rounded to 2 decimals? 0.04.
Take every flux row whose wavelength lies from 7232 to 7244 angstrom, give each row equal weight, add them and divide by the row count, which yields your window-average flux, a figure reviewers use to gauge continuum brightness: 24.0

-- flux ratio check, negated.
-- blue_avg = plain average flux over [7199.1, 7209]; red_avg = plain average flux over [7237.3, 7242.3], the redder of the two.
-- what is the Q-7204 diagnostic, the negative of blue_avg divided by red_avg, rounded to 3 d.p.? -0.973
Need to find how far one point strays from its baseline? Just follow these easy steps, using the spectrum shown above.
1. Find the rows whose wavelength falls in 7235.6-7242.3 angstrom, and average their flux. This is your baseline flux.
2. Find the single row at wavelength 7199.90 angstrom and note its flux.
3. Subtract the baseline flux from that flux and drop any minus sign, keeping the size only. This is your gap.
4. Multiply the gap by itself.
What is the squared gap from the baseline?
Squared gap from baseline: 0.0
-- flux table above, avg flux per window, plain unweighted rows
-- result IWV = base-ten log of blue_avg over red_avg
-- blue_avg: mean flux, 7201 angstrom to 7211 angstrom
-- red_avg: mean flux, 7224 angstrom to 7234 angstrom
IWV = 0.018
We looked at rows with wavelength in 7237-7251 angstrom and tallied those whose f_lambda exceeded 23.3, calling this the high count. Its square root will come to 2.00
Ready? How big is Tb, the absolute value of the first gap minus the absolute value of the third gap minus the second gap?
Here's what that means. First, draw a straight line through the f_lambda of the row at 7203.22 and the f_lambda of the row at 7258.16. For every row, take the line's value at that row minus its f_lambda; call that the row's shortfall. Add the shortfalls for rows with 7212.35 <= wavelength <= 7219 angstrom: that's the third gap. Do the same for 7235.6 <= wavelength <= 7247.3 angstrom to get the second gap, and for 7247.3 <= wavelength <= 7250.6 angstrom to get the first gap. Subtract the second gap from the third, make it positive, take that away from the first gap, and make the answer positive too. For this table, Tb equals 14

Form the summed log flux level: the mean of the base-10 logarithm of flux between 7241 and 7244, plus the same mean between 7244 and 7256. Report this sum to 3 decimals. 2.754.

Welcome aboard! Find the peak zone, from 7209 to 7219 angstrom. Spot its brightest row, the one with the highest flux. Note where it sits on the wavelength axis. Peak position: 7213.18 angstrom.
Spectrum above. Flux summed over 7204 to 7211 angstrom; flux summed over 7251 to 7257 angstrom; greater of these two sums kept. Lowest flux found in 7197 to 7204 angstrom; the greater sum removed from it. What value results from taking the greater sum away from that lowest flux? -70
